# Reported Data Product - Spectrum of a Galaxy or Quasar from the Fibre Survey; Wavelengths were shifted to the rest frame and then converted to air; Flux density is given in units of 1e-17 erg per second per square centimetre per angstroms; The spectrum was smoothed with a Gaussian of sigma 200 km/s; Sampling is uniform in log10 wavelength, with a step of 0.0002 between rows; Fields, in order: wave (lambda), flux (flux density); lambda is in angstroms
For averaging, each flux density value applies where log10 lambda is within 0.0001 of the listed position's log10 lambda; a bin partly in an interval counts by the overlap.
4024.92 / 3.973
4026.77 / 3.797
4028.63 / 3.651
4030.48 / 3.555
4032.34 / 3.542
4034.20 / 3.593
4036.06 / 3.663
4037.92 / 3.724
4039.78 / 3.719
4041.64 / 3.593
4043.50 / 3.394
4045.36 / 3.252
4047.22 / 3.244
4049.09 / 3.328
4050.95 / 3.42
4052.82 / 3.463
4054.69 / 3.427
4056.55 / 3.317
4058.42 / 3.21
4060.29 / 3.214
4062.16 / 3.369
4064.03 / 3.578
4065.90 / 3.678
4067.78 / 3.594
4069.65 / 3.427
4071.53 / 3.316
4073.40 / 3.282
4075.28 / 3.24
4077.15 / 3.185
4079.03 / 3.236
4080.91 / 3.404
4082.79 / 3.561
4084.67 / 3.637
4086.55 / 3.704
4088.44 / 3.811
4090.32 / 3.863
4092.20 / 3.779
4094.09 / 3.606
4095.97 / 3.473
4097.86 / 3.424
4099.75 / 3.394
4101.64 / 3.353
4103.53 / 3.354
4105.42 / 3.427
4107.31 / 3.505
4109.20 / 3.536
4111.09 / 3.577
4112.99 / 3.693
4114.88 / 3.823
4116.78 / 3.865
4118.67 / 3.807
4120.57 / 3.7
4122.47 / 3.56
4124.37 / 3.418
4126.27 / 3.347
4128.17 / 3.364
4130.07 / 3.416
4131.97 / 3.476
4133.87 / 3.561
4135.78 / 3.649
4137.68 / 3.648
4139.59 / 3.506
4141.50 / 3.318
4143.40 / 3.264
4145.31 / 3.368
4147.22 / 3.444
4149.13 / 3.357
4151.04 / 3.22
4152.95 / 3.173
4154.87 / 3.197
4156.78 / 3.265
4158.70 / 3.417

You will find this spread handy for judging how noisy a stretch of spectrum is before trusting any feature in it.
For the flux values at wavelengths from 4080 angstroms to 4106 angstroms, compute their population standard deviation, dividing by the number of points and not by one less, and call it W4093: 0.172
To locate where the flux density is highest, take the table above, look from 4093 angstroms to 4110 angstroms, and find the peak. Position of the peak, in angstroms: 4094.09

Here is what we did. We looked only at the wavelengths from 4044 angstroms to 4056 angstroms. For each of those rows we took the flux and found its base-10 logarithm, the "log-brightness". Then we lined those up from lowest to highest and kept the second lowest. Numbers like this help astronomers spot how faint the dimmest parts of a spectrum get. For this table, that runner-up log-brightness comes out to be 0.512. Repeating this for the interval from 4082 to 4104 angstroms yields 0.526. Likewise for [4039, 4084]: 0.507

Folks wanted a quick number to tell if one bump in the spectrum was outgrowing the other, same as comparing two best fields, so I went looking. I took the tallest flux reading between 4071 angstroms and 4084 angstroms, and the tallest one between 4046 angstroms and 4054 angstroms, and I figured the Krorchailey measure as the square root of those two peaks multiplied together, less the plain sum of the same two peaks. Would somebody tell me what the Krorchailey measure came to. -3.51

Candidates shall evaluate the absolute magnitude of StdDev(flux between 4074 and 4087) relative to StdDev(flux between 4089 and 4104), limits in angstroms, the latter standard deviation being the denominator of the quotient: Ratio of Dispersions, 1.1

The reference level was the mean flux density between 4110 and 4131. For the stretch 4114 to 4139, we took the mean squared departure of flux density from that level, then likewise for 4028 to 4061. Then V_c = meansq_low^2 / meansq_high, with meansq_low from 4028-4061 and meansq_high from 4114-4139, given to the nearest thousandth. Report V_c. 0.077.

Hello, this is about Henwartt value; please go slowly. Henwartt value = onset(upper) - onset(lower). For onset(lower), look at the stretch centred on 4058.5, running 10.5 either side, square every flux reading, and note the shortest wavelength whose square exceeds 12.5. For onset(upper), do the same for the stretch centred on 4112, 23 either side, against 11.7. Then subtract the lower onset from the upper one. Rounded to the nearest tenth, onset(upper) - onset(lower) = 26.3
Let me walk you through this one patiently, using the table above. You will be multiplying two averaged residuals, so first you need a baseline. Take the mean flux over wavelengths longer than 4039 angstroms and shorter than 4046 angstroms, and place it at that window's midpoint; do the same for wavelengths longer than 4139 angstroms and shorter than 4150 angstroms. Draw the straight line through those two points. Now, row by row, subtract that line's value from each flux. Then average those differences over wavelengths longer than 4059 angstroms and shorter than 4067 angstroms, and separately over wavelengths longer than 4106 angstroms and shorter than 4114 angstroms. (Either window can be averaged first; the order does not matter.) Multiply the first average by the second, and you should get 0.00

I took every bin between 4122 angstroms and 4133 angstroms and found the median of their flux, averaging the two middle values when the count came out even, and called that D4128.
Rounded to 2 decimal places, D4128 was 3.42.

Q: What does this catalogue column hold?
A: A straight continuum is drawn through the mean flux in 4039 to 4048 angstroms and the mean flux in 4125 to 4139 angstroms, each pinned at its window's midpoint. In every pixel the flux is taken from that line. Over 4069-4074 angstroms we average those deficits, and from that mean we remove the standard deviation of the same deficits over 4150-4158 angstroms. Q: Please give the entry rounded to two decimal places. 0.08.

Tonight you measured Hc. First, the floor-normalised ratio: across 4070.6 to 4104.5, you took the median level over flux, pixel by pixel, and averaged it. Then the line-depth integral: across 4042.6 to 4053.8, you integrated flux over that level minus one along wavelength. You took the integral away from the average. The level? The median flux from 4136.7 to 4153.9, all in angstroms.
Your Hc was 1.0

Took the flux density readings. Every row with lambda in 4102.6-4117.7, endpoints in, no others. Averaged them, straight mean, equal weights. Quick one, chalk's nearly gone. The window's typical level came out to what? 3.60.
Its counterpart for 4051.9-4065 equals 3.37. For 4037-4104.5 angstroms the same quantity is 3.46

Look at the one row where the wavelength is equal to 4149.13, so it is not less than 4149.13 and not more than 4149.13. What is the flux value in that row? 3.357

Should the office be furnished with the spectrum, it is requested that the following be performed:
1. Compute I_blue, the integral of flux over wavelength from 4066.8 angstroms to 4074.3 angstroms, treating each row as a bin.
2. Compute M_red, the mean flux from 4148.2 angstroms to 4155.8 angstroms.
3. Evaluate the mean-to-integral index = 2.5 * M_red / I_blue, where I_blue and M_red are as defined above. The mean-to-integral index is 0.317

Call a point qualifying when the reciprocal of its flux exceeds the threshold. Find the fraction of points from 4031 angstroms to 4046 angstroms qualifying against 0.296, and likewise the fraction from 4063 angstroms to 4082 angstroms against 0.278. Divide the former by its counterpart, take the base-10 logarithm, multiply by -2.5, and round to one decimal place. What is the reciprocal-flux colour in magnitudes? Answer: 2.1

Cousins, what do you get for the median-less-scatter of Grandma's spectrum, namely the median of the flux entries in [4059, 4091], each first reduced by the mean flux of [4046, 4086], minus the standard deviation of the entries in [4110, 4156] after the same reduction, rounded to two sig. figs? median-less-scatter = -0.16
